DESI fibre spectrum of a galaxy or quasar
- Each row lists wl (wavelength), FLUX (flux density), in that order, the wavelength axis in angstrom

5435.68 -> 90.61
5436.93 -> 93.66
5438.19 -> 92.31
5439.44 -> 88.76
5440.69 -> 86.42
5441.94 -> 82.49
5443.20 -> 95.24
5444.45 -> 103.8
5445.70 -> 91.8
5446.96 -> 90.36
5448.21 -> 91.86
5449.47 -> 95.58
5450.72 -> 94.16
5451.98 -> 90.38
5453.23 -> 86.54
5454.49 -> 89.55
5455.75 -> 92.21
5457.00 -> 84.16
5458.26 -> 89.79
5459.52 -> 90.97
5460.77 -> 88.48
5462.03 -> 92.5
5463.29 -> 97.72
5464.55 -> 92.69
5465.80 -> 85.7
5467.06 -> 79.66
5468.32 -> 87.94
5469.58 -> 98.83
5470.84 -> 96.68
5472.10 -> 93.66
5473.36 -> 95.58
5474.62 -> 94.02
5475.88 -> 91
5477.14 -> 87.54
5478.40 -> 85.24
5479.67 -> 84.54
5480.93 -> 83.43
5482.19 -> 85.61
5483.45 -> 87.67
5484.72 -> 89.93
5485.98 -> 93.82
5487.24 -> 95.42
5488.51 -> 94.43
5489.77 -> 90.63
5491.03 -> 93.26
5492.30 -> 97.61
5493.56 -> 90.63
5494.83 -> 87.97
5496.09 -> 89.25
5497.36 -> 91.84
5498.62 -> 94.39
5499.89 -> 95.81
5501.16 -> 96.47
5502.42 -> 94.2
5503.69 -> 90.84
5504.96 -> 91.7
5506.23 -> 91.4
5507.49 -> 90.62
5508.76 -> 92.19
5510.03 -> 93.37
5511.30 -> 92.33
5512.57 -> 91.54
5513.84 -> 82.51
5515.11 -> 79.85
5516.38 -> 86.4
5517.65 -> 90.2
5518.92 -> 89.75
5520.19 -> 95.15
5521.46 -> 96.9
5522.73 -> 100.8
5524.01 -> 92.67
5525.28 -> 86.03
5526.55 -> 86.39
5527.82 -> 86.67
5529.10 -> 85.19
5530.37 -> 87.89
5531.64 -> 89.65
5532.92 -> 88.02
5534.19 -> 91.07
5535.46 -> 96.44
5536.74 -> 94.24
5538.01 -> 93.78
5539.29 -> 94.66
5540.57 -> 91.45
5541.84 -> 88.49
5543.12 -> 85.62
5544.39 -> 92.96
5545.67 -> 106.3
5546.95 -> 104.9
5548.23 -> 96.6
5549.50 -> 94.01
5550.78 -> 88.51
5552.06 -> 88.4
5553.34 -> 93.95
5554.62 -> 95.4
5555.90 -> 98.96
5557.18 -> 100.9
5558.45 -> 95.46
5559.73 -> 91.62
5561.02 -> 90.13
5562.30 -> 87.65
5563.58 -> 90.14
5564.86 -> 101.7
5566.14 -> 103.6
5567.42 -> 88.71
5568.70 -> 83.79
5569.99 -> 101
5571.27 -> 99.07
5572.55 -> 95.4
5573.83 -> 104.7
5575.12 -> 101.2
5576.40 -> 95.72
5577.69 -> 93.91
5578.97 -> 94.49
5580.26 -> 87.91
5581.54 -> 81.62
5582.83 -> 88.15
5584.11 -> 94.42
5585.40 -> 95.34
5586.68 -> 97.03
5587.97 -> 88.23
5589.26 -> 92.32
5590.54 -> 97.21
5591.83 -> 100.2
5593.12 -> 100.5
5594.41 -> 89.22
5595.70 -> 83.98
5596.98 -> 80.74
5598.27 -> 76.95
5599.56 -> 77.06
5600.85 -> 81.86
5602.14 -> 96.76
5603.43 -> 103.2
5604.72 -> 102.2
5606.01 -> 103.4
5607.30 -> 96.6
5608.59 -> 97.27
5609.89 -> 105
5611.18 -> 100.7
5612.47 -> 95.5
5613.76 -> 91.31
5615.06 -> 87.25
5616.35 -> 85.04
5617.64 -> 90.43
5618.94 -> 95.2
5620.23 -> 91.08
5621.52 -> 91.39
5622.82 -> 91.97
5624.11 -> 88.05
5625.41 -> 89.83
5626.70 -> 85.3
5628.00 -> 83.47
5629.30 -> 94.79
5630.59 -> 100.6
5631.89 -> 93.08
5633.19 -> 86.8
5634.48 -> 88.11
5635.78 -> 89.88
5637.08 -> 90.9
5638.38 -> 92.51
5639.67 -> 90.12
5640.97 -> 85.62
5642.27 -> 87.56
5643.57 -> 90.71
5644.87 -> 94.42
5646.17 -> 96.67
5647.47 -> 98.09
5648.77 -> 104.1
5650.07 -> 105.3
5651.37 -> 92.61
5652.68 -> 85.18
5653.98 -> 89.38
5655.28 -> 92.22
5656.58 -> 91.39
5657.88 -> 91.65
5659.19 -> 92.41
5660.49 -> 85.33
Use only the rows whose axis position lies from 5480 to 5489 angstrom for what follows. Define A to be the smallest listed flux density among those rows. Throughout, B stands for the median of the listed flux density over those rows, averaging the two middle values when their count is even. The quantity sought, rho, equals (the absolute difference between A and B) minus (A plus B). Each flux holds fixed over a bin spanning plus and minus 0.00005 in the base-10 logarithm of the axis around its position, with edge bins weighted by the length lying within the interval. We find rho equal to -166.9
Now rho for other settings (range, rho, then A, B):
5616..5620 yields -170.1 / 85.04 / 90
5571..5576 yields -190.8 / 95.4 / 100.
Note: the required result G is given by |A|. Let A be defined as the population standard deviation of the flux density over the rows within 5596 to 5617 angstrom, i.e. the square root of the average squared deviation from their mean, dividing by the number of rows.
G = 9.5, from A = 9.5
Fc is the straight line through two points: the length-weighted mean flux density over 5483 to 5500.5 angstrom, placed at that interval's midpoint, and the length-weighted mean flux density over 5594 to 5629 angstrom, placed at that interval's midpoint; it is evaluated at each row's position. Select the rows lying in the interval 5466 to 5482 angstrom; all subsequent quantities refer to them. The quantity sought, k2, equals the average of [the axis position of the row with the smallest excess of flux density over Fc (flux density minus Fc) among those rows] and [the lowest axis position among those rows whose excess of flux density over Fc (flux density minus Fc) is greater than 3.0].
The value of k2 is 5468.3 angstrom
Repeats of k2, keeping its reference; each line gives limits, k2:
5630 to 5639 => 5631.9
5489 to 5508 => 5493.6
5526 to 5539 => 5532.3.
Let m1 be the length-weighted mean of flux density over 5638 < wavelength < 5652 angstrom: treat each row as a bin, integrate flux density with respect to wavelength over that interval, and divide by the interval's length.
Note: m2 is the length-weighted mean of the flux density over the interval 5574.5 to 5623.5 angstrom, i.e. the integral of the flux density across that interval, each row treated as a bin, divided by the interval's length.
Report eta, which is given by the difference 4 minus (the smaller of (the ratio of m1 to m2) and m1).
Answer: 2.981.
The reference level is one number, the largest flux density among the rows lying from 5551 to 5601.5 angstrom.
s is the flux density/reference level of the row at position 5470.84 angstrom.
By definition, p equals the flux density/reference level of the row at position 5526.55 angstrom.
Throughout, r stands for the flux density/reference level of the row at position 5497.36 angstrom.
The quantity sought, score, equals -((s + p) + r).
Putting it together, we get -2.63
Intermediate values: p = 0.825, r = 0.877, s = 0.923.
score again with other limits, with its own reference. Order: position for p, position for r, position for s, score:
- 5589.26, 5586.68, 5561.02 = -2.67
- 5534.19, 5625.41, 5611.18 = -2.69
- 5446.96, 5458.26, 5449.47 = -2.63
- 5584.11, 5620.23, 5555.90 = -2.72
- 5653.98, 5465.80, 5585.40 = -2.58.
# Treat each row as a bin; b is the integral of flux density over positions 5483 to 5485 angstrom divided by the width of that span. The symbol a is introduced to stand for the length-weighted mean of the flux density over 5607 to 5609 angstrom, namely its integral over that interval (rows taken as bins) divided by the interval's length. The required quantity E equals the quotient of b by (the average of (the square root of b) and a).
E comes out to 1.66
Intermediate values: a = 97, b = 88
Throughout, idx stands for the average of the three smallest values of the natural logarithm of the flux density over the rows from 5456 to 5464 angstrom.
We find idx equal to 4.47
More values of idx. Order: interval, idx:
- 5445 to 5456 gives 4.49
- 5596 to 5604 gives 4.36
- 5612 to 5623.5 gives 4.47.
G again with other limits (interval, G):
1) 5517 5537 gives 4.4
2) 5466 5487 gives 5.2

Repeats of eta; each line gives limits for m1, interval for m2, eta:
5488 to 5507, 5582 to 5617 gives 3.001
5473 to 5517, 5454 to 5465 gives 3.003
